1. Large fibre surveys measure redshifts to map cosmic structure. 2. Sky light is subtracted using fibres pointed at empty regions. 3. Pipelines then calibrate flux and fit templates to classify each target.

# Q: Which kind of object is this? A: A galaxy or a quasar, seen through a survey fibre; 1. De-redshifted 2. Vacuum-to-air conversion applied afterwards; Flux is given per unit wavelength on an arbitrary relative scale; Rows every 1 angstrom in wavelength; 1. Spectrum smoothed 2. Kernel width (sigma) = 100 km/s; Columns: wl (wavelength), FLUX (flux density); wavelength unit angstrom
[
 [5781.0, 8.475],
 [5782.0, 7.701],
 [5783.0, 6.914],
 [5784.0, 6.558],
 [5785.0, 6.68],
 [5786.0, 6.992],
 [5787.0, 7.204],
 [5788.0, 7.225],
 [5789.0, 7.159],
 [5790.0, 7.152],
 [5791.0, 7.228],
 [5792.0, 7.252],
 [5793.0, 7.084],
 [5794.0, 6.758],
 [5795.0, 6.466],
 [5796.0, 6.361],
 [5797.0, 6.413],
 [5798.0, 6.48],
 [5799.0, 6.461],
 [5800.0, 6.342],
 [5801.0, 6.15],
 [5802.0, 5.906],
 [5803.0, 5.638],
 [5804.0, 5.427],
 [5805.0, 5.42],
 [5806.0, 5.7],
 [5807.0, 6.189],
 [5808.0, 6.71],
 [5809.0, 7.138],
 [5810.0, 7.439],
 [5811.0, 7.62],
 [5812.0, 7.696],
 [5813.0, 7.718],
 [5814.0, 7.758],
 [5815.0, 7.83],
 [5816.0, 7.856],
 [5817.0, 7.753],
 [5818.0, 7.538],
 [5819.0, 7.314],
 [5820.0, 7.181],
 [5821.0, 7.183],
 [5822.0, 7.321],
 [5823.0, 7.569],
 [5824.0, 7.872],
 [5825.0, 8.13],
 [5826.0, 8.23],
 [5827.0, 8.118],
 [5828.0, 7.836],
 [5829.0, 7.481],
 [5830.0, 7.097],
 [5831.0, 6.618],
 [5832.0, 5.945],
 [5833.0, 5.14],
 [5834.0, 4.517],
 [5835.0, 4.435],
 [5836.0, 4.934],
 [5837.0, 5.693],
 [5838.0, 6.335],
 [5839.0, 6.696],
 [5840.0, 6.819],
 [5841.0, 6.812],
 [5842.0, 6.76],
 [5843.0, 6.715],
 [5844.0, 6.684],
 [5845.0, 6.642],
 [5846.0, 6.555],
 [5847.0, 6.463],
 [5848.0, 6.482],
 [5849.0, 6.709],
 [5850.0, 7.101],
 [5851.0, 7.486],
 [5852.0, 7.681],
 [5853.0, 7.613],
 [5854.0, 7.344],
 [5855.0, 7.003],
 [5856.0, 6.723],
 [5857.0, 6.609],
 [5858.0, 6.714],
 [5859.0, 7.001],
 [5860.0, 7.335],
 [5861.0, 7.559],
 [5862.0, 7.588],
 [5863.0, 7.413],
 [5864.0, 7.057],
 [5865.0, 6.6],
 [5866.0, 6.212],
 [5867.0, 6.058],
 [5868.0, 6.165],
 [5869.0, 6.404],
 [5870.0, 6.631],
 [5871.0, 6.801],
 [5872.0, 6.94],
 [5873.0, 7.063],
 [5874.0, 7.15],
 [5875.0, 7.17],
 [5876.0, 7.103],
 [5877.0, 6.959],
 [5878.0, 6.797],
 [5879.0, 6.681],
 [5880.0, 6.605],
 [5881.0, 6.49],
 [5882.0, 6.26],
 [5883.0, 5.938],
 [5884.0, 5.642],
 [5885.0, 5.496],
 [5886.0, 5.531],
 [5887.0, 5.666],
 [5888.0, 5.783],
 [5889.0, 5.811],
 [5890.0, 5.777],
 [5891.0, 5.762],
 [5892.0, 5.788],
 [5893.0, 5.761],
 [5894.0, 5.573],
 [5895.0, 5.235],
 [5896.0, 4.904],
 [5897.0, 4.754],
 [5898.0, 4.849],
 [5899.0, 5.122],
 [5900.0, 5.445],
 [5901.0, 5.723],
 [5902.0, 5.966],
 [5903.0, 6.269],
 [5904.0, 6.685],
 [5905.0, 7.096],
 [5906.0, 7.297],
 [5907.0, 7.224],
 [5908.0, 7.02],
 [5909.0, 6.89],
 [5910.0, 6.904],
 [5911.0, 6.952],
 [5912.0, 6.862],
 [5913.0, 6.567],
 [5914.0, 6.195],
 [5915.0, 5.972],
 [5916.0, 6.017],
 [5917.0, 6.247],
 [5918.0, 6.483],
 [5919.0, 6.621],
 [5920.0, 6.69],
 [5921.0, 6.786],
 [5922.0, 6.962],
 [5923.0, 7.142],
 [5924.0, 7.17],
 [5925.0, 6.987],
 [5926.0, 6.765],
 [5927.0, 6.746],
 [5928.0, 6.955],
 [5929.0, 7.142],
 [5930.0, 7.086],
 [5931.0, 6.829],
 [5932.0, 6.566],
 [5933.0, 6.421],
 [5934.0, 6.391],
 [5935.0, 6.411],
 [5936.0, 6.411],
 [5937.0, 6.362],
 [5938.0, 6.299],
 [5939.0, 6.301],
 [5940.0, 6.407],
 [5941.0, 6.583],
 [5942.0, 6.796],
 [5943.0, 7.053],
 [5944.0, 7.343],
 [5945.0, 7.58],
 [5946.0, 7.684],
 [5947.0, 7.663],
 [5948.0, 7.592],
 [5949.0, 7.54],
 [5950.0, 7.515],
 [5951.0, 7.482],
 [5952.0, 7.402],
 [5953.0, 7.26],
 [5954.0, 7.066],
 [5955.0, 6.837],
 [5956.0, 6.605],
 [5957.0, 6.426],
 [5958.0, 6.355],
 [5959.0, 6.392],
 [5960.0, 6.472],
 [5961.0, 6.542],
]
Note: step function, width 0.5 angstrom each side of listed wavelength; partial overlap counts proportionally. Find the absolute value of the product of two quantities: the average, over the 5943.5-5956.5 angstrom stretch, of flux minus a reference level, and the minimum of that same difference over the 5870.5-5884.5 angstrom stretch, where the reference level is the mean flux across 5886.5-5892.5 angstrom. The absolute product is 0.19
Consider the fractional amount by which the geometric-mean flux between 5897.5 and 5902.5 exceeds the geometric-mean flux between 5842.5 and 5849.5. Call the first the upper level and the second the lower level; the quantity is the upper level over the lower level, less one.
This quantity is -0.18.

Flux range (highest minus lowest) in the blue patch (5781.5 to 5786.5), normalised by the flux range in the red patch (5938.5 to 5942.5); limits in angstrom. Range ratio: 2.3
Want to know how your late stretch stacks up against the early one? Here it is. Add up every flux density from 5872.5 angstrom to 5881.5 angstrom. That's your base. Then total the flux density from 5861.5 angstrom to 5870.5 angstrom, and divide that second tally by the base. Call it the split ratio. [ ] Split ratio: 0.97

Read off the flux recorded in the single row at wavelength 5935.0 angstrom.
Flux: 6.411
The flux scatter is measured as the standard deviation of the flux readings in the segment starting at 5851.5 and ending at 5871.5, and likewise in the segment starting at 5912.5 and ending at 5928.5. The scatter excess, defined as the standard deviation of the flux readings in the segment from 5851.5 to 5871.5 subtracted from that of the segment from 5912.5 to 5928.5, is -0.14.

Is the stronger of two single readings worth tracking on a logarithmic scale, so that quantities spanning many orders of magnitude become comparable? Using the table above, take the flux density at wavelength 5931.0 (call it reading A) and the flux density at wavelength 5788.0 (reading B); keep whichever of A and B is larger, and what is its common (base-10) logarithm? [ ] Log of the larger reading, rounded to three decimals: 0.859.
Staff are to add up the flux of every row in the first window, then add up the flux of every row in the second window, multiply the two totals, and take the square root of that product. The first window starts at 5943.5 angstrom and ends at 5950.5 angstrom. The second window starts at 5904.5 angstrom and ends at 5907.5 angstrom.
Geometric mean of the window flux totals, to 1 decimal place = 33.8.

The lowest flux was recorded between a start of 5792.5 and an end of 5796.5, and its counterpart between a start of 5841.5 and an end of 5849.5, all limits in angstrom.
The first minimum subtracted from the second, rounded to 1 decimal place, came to 0.1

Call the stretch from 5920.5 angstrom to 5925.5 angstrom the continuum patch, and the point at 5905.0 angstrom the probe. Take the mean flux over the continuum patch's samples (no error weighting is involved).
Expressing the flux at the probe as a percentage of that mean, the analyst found 101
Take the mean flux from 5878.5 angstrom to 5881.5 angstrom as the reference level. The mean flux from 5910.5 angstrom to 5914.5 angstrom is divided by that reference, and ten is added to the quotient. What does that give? 11.0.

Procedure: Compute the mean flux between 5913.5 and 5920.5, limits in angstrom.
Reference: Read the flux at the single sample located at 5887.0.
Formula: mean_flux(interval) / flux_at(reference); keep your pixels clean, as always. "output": 1.12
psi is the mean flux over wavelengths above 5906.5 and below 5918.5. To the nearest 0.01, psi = 6.61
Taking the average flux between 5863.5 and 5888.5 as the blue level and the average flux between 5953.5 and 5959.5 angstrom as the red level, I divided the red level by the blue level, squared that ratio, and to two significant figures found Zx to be 1.1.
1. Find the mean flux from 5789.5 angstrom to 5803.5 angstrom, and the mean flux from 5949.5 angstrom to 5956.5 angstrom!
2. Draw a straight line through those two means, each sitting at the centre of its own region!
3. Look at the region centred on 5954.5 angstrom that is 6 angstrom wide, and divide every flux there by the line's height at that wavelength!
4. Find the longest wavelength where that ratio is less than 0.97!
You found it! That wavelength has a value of 5957.0 angstrom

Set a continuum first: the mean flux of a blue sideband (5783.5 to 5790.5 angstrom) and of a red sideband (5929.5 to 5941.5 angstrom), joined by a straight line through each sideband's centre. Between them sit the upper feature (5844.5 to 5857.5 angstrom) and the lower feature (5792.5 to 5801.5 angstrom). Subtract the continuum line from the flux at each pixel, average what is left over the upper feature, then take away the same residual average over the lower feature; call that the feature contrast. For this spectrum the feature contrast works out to 0.6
